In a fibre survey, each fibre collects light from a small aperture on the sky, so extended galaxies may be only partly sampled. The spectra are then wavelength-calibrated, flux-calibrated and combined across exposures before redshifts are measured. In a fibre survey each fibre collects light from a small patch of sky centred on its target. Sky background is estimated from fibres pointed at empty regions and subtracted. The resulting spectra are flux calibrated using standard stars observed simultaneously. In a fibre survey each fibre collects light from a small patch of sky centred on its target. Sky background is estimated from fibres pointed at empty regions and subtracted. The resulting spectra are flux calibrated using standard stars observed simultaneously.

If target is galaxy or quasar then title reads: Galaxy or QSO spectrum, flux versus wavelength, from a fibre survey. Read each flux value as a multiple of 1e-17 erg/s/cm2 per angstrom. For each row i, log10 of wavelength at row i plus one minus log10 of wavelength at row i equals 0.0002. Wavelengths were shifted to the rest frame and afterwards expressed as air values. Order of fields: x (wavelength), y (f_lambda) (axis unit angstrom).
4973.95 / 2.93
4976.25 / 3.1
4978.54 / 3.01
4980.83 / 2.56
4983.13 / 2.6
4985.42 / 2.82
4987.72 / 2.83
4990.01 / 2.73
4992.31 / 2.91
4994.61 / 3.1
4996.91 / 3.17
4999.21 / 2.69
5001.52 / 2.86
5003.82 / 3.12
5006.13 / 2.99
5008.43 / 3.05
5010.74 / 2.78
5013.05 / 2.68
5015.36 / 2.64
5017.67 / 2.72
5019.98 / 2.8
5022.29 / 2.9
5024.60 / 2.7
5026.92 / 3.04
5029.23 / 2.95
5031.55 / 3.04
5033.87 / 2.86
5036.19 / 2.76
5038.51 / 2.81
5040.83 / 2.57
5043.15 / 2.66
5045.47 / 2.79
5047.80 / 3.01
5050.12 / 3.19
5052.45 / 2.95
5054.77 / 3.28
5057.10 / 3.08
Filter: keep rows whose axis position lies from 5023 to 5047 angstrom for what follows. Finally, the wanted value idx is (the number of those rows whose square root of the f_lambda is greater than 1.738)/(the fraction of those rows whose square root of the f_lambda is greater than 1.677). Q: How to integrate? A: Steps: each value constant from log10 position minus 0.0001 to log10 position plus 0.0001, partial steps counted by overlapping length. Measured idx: 5.0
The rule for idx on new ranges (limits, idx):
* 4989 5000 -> 3.3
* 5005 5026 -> 3.0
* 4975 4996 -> 3.0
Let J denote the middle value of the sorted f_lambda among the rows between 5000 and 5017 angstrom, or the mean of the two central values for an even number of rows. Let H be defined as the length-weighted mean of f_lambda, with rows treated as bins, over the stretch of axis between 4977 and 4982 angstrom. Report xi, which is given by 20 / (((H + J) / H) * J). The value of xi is 3.5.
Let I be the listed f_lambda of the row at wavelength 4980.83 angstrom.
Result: 2.56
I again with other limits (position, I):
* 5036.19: 2.76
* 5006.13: 2.99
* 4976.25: 3.1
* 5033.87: 2.86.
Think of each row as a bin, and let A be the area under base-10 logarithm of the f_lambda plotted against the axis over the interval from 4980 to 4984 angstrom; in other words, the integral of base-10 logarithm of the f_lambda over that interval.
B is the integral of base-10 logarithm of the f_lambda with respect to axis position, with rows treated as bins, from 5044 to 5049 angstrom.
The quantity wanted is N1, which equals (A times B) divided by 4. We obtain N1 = 0.95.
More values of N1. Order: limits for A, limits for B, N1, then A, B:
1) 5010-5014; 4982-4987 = 0.95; 1.7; 2.2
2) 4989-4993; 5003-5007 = 0.87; 1.8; 1.9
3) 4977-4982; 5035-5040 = 1.24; 2.2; 2.2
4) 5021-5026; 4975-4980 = 1.34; 2.2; 2.4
